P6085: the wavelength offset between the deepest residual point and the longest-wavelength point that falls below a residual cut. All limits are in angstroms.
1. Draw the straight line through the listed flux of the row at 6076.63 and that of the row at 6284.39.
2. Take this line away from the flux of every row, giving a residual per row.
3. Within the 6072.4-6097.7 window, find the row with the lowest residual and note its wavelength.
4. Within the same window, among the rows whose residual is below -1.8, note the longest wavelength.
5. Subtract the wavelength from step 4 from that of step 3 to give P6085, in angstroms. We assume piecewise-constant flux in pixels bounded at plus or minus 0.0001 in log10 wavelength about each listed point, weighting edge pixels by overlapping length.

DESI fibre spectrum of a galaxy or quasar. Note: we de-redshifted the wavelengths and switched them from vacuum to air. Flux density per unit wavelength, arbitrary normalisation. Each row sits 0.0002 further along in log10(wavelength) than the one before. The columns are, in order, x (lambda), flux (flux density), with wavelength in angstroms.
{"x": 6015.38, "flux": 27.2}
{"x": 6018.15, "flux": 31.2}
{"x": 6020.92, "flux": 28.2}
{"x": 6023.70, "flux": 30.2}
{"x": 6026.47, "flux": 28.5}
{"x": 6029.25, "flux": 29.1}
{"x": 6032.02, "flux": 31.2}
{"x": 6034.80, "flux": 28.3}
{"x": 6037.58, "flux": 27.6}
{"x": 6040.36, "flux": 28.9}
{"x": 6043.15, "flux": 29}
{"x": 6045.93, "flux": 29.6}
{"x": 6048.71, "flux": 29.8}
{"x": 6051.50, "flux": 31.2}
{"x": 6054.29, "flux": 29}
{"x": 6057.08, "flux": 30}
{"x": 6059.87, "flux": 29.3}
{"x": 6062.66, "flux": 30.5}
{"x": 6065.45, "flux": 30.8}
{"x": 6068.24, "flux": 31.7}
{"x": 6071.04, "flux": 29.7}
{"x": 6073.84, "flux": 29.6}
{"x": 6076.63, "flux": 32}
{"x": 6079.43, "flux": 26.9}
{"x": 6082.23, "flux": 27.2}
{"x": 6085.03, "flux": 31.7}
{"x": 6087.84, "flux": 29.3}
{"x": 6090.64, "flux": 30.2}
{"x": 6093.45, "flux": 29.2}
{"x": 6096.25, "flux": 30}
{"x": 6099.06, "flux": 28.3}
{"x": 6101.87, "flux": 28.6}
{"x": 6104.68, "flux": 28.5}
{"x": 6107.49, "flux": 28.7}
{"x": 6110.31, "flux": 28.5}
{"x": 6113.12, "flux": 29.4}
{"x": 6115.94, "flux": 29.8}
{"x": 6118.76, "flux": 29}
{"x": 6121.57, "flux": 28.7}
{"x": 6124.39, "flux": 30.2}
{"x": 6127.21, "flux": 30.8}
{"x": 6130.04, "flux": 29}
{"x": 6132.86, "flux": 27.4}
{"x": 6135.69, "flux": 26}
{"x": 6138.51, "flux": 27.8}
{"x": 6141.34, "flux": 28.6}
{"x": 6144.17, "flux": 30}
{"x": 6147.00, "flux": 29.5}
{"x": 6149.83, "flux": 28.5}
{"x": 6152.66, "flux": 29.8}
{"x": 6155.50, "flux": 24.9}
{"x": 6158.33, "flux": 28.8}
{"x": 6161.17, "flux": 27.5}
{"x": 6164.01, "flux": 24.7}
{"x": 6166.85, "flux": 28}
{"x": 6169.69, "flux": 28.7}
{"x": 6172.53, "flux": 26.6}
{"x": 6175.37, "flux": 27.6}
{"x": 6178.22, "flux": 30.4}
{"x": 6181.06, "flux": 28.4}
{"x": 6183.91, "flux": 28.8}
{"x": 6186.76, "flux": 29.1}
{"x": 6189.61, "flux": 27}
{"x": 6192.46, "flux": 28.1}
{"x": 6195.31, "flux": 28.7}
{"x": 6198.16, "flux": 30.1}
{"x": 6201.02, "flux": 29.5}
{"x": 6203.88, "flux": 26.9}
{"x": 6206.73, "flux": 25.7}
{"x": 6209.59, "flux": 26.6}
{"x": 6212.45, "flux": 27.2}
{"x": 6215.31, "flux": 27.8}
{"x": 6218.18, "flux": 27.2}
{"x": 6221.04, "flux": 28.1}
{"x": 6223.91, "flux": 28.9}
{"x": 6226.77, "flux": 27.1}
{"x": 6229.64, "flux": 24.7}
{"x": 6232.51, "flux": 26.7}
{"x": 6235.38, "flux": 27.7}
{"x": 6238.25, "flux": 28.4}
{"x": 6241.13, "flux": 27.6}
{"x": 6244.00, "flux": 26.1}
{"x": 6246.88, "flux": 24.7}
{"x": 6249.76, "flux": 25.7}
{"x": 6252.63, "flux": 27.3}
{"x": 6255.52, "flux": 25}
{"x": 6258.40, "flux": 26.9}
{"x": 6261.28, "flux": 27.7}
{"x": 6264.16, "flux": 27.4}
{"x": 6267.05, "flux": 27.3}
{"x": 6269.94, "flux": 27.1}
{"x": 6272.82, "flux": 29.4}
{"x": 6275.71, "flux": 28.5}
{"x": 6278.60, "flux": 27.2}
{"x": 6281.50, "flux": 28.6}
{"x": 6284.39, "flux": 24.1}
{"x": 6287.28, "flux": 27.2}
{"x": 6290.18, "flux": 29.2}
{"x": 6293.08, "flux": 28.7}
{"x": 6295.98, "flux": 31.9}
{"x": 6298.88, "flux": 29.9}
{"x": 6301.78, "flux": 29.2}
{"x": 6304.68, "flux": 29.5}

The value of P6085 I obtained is -14.0 angstroms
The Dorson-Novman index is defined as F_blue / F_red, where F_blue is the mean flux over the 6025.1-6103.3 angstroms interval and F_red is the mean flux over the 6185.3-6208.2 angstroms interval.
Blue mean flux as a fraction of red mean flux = 1.050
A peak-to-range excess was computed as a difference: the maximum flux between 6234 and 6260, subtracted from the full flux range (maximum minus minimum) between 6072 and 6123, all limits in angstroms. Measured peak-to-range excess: -23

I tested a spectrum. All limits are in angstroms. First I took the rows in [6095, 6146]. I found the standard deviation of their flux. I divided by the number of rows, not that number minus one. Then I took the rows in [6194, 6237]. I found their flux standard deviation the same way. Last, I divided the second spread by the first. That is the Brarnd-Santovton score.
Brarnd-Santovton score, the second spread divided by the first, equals 1.2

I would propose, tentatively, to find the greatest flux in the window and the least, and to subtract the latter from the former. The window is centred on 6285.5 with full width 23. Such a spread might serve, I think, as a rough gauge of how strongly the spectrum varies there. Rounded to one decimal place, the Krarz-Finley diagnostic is 7.8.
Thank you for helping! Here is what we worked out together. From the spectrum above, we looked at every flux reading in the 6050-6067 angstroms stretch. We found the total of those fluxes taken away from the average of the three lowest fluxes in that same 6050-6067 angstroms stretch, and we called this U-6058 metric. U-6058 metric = -151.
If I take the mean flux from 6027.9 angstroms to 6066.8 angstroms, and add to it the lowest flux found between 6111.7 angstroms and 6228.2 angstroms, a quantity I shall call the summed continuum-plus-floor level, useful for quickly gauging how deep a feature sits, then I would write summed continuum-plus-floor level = 54.3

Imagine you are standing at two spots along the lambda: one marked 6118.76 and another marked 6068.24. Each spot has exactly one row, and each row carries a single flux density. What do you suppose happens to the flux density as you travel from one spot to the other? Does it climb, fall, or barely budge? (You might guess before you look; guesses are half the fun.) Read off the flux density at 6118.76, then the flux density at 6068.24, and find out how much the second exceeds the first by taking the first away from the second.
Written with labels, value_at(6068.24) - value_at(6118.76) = 2.7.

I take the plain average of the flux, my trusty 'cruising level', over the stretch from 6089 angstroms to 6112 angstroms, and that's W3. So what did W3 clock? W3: 29.0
